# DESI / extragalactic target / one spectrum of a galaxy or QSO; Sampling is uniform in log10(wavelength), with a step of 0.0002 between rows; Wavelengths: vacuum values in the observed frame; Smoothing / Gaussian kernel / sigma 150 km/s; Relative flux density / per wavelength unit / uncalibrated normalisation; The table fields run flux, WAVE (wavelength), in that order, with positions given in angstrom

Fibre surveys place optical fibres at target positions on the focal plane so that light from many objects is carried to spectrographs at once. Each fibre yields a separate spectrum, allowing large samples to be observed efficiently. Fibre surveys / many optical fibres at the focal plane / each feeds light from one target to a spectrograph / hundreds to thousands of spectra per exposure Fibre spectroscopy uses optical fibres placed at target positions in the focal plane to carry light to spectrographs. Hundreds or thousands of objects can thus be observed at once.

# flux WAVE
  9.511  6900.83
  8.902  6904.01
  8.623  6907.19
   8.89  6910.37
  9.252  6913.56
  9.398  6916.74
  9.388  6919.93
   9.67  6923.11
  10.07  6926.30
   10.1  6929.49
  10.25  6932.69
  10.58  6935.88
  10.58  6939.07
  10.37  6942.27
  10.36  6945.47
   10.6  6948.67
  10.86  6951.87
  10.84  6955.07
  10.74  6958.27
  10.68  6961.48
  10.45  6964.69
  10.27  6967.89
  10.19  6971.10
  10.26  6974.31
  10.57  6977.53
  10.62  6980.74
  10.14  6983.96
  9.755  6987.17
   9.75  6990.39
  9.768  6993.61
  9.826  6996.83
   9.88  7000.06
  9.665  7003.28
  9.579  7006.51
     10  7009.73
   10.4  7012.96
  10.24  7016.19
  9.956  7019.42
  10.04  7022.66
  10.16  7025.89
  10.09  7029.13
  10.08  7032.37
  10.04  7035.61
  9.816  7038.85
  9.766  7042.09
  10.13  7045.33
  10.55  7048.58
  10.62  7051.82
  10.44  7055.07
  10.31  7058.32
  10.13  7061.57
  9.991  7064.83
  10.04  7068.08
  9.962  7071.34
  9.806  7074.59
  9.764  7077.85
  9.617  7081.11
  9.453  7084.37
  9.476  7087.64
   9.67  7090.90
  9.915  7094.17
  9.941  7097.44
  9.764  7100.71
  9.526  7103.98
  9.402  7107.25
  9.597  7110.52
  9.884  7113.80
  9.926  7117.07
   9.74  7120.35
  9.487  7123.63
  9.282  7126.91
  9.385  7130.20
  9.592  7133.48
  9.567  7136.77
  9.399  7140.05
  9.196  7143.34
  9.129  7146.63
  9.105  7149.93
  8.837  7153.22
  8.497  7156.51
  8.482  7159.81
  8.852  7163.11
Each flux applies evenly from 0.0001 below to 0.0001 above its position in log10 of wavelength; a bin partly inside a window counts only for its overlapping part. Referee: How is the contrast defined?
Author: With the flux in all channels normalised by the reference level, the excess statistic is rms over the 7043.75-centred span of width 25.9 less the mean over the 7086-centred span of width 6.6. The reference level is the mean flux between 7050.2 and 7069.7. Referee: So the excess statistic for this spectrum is 0.07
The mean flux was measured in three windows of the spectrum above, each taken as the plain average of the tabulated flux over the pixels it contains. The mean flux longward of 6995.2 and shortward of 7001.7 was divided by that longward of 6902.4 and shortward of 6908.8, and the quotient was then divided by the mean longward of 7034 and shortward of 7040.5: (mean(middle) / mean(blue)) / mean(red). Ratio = 0.113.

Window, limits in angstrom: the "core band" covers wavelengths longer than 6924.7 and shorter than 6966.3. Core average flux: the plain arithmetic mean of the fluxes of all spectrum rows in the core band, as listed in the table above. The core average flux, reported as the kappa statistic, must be 10.5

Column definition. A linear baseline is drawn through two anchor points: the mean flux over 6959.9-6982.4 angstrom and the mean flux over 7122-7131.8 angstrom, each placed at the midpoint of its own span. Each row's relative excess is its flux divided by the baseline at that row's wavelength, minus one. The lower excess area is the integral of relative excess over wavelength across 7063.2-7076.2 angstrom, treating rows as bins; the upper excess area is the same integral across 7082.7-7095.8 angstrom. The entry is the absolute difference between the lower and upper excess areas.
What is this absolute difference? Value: 0.3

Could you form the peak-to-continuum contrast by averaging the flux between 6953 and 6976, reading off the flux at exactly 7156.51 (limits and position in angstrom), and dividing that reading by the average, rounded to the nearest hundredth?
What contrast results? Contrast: 0.81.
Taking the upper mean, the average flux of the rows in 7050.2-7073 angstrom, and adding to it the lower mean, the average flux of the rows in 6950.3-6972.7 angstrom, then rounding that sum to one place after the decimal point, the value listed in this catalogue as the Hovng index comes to 20.8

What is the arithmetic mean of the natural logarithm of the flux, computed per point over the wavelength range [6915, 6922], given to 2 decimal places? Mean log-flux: 2.24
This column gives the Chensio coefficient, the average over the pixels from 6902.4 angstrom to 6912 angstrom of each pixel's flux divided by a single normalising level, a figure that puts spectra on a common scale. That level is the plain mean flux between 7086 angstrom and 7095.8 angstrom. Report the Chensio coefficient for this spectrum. 0.91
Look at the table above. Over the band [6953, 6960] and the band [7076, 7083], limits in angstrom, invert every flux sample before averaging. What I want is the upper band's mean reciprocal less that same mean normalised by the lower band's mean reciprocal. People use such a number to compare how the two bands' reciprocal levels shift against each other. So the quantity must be -1.01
